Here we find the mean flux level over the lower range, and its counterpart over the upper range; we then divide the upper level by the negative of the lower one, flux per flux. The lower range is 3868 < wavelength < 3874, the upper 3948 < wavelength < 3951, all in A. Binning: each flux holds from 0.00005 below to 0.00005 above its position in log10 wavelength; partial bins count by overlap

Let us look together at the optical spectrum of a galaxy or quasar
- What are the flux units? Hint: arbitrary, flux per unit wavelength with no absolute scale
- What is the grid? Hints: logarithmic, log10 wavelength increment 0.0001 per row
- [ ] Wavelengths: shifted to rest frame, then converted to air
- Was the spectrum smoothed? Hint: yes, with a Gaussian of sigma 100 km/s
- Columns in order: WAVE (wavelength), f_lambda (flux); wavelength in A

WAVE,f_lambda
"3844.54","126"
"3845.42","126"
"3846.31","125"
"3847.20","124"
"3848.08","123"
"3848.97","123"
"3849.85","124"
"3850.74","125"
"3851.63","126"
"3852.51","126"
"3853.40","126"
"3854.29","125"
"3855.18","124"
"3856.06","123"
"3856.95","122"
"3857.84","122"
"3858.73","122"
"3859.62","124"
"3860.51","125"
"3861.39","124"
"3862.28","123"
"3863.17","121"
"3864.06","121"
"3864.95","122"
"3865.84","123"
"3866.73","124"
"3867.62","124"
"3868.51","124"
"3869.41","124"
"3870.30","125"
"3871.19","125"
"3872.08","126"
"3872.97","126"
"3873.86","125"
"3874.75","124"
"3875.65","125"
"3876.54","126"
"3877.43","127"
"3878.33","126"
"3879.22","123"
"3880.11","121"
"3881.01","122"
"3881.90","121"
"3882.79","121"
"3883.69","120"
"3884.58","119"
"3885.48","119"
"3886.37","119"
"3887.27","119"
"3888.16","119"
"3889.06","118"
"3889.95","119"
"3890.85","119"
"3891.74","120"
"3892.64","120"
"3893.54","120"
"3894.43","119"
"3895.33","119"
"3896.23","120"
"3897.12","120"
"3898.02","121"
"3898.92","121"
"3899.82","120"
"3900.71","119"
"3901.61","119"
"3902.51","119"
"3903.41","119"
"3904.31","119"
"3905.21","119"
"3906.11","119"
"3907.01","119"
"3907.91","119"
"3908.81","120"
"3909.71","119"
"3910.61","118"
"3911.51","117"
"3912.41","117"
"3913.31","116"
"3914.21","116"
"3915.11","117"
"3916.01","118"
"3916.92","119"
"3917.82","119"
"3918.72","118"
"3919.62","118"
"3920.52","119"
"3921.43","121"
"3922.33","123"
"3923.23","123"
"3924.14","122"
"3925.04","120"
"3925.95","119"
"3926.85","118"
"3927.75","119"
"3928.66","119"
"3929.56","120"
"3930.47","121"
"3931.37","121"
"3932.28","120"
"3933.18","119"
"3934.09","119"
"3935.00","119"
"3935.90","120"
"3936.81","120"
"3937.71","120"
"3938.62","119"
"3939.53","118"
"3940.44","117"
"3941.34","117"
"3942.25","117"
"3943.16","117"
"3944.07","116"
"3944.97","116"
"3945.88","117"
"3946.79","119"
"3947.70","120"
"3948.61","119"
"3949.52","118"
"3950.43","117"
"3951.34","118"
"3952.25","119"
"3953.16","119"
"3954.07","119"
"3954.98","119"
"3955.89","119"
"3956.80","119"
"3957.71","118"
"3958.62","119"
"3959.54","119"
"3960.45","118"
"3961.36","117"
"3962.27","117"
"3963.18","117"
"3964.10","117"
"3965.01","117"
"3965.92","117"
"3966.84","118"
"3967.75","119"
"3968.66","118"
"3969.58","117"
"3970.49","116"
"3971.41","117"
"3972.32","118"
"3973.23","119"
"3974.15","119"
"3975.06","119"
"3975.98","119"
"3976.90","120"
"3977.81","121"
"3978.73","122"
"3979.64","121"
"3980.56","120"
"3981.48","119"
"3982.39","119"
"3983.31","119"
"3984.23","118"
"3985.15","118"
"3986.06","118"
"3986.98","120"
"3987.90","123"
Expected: -0.944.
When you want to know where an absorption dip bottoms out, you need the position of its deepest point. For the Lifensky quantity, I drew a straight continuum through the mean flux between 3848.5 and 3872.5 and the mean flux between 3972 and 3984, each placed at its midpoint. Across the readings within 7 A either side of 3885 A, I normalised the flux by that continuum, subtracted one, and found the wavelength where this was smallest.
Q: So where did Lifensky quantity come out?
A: 3889.06 A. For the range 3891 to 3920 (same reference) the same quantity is 3913.31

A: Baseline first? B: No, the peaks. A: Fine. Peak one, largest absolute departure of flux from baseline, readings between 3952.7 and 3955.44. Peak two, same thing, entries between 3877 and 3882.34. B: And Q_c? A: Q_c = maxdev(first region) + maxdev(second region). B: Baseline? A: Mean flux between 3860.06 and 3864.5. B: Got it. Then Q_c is 8.0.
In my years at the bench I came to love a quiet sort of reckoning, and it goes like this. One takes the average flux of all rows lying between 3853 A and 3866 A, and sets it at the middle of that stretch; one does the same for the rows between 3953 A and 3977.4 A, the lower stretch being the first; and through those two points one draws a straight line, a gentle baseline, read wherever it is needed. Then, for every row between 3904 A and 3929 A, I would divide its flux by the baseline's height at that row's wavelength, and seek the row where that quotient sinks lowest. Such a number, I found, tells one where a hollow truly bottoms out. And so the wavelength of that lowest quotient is 3913.31 A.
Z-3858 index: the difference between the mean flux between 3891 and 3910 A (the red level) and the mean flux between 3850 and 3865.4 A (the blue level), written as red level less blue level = -4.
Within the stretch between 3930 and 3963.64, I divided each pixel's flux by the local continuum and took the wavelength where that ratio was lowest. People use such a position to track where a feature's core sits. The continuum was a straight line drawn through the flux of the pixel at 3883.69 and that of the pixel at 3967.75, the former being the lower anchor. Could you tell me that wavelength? 3944.07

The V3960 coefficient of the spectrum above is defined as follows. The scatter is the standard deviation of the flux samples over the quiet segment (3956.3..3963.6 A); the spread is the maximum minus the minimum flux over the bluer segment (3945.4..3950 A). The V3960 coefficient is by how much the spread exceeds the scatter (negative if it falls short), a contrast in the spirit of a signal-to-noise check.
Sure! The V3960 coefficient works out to 2.1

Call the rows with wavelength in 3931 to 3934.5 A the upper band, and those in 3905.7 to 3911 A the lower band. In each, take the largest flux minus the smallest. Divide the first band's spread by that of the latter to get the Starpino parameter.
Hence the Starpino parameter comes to 1.0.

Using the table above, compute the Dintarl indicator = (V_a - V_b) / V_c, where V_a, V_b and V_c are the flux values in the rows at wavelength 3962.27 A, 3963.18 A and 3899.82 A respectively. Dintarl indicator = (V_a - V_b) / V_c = 0.00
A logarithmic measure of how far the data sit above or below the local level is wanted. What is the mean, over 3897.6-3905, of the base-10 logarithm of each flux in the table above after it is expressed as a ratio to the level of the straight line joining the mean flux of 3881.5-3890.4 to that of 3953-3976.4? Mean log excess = 0.002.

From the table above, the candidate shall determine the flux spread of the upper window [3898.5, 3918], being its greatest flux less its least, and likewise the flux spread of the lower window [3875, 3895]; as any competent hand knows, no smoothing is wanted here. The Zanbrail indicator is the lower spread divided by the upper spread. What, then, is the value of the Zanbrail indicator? 1.8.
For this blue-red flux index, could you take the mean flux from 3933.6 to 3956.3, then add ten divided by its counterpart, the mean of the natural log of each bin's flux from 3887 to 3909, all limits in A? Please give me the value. 120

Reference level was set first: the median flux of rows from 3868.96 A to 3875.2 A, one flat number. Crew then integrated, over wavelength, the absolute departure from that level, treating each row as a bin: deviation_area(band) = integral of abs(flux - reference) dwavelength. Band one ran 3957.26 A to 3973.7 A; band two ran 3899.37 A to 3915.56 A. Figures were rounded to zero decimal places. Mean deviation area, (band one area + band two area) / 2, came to 114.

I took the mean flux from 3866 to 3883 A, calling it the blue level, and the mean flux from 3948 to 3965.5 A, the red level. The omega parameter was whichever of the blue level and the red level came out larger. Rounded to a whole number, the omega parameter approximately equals 124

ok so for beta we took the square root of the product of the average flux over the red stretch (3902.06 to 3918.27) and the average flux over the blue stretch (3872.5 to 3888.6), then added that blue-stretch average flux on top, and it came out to 243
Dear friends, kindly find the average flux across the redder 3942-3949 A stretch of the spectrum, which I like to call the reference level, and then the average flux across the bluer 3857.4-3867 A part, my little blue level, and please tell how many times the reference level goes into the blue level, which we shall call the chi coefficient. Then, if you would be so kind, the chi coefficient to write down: 1.04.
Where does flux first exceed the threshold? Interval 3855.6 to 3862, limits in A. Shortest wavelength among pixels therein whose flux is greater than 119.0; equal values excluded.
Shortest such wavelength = 3856.06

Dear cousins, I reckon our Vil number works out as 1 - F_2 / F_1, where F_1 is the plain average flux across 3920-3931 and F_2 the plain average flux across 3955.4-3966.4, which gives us 0.021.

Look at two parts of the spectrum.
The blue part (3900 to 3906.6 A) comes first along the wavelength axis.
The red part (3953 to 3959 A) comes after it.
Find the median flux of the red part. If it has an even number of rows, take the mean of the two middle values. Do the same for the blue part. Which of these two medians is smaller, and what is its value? 119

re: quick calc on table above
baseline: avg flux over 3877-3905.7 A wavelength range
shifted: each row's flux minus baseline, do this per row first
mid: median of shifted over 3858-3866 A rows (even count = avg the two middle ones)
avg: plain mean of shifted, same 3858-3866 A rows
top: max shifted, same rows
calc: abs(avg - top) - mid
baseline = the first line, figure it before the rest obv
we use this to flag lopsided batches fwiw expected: -0.6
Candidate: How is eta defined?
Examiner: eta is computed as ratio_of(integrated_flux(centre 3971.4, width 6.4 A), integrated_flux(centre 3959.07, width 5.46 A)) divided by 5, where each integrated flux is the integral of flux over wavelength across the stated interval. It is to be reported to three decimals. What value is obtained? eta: 0.233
